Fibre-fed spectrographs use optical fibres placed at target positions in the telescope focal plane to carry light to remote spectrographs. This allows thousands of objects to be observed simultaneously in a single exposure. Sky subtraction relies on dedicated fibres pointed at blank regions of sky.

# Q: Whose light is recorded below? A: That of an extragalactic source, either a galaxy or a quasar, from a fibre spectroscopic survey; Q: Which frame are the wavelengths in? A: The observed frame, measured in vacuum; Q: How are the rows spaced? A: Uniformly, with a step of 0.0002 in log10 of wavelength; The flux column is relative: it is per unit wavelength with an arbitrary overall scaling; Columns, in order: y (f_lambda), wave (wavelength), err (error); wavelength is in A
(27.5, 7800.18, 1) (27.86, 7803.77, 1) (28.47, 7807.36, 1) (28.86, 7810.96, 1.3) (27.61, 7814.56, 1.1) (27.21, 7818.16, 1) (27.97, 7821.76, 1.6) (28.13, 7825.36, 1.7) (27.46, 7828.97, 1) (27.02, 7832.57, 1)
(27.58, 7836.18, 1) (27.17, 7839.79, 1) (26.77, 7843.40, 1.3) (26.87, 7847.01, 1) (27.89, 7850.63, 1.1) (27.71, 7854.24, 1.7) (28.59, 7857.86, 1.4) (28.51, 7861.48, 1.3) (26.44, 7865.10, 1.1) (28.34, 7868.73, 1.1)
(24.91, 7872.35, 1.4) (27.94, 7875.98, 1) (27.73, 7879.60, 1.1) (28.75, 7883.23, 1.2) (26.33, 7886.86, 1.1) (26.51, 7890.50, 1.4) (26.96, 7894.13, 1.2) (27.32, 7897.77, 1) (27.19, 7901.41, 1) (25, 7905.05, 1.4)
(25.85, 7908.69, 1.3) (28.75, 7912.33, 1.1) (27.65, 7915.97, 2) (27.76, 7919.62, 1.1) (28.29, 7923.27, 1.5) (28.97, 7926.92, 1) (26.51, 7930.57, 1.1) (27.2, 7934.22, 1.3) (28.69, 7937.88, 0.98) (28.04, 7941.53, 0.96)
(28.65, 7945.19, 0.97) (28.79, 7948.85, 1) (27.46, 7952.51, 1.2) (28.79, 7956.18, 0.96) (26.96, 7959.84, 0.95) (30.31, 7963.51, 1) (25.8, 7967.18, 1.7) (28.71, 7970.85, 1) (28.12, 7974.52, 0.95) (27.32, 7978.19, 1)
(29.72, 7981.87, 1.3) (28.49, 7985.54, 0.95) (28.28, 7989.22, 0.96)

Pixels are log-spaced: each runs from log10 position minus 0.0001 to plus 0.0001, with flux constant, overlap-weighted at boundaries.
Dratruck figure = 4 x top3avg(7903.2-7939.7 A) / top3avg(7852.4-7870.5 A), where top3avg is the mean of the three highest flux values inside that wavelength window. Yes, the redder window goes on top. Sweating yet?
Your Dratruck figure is 4.05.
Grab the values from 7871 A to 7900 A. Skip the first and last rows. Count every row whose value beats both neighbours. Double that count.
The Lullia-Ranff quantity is 4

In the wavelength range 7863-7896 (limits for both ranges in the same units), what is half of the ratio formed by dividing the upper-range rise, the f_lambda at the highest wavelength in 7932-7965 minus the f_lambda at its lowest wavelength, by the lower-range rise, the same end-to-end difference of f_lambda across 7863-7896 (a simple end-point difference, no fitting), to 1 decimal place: 3.0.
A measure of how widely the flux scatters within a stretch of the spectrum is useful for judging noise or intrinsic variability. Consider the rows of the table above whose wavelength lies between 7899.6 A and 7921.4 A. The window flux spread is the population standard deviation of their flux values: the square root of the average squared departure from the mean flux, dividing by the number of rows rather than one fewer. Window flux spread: 1.3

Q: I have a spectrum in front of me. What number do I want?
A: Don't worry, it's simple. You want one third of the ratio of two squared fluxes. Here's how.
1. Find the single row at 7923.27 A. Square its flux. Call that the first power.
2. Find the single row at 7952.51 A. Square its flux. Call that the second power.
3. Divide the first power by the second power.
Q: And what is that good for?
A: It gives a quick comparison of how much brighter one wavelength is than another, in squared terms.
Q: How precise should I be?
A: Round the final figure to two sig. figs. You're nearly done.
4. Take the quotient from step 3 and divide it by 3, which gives 0.35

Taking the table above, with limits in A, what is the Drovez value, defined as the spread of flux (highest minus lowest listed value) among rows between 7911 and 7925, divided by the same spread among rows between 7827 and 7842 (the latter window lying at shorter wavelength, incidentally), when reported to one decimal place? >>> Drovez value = 2.0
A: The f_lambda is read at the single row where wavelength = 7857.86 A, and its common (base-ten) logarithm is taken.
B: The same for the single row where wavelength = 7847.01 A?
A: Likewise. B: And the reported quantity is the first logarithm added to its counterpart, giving 2.89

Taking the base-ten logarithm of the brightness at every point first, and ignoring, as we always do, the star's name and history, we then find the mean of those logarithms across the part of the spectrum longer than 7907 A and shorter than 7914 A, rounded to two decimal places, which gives 1.44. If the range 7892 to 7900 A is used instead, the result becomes 1.43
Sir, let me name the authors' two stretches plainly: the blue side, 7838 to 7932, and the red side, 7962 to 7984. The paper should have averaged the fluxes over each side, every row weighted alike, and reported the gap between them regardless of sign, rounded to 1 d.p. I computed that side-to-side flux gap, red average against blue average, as 1.0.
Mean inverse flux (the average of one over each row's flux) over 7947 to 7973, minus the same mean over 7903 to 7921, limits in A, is -0.0015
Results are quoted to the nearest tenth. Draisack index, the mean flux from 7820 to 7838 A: 27.6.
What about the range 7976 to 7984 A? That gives 28.5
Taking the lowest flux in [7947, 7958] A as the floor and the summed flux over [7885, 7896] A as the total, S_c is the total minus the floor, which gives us 52.3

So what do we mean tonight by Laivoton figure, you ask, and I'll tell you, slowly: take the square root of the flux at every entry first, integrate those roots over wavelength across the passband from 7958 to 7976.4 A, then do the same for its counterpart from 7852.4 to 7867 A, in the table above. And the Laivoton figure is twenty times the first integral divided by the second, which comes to 25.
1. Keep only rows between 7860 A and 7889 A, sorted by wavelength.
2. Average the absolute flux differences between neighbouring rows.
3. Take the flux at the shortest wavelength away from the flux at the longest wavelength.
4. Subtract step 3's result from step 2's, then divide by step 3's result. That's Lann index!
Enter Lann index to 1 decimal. -1.9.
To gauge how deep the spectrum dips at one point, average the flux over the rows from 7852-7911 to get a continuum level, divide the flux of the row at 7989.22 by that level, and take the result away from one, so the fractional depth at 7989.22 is -0.042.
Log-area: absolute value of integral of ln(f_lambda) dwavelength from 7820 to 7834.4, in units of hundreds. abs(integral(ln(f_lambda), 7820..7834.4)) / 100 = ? 0.48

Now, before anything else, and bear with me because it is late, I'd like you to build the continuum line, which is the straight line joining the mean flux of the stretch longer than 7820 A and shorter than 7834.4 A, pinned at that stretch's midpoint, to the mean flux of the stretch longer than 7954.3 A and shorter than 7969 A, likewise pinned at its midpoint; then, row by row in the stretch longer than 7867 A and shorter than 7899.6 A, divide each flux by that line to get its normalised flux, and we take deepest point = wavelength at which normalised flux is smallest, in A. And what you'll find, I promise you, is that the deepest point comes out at 7872.35 A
